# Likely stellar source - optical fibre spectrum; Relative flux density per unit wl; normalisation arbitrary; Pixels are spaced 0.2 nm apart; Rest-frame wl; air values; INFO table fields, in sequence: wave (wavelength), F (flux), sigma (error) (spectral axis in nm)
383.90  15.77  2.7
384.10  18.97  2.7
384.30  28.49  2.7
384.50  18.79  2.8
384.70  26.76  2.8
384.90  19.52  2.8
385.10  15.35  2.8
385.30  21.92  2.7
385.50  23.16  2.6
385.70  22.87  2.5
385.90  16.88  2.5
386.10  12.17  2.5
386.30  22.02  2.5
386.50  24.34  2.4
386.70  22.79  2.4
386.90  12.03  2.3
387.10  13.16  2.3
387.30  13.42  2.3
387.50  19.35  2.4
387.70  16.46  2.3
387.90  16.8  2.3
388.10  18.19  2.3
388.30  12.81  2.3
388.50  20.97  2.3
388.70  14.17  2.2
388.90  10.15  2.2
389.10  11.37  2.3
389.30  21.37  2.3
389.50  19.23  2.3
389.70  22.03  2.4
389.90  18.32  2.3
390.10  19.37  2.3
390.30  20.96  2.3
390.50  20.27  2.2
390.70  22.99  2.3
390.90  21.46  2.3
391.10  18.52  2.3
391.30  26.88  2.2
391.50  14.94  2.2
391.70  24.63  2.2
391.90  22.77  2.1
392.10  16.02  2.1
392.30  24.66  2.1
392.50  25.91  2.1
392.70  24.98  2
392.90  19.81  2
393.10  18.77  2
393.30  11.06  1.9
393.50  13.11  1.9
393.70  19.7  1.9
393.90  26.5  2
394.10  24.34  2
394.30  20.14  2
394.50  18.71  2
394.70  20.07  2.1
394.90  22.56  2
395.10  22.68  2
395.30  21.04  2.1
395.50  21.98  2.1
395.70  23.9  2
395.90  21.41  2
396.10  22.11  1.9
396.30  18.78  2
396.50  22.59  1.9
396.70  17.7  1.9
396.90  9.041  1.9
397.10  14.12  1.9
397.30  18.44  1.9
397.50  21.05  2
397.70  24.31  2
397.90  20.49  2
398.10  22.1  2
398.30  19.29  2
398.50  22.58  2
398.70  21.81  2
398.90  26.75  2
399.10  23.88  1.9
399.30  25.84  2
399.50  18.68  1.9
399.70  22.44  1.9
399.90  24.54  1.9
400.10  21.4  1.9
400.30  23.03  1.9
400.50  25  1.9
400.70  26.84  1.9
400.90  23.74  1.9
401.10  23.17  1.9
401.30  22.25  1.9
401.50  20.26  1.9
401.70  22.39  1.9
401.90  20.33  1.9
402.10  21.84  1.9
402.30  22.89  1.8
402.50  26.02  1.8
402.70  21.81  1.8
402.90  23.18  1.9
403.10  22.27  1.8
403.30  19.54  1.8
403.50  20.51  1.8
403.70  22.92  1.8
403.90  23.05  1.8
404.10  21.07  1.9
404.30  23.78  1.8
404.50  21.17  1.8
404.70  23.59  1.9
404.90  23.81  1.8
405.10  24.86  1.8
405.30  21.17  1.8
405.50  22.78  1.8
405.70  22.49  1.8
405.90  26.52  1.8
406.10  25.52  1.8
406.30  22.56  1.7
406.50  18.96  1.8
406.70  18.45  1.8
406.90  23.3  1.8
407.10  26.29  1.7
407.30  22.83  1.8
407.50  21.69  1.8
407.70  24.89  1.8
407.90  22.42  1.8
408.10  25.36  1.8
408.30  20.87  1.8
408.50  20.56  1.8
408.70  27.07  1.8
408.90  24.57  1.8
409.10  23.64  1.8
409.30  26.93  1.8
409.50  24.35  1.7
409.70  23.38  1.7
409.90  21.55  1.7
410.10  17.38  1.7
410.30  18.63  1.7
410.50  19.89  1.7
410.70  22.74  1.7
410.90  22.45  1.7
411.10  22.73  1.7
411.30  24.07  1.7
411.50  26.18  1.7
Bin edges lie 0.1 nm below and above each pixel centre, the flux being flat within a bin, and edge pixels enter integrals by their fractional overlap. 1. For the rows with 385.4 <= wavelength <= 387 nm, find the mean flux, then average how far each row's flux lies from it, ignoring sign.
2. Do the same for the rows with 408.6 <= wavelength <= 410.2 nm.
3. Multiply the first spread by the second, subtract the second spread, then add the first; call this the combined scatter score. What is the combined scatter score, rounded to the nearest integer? 12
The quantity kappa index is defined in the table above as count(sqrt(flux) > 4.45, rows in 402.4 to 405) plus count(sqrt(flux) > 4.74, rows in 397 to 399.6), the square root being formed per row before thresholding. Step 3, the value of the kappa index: 17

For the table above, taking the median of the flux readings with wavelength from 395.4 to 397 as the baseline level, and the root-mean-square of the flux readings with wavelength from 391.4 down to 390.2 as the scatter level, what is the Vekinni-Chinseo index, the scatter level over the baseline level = 1.01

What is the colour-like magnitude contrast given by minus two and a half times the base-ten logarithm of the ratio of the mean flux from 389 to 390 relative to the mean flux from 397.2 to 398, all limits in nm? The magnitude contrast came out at 0.14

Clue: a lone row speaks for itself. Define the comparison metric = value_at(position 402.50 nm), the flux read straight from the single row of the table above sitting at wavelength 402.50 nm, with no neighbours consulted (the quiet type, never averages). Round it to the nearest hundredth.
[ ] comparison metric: 26.02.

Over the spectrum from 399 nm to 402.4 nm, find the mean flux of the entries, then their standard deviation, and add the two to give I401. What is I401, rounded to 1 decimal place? 24.9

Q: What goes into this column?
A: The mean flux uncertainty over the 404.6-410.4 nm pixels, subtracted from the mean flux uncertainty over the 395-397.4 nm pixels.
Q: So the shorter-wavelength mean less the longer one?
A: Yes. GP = 0.19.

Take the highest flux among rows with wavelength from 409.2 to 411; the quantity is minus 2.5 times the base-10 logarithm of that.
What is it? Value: -3.58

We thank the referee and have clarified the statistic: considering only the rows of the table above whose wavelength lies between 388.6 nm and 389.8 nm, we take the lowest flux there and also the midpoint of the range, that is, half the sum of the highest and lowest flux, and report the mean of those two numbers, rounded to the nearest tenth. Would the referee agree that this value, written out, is 13.1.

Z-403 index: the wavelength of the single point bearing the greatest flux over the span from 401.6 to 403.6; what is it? 402.50 nm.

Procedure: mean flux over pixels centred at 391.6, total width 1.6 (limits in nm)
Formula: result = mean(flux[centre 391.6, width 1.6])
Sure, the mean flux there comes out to 21.2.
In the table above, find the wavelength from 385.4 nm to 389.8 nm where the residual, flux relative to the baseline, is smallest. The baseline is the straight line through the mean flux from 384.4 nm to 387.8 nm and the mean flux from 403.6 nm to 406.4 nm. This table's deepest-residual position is 388.90 nm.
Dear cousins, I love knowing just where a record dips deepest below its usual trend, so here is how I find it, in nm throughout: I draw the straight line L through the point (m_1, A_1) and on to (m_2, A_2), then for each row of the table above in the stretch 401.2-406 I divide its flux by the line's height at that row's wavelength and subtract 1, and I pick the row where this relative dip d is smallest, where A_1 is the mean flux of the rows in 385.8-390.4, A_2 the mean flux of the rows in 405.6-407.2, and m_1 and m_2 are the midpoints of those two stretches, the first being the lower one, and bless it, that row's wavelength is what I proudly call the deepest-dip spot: 403.30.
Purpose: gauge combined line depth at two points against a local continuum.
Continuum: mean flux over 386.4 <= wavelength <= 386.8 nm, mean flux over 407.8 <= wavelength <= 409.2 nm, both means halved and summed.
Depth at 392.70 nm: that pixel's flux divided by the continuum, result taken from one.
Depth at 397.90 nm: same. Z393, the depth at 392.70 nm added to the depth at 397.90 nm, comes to 0.1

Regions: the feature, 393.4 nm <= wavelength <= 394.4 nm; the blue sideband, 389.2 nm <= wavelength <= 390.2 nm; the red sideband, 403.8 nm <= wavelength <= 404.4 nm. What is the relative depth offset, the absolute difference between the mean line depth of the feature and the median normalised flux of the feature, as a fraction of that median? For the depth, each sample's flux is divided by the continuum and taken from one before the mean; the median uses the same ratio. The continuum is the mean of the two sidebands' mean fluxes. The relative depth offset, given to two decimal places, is 0.97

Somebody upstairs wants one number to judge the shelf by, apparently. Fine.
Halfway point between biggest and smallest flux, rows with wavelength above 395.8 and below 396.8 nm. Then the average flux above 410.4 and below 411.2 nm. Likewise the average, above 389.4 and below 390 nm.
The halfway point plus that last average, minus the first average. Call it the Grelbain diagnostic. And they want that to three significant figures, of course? 18.1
